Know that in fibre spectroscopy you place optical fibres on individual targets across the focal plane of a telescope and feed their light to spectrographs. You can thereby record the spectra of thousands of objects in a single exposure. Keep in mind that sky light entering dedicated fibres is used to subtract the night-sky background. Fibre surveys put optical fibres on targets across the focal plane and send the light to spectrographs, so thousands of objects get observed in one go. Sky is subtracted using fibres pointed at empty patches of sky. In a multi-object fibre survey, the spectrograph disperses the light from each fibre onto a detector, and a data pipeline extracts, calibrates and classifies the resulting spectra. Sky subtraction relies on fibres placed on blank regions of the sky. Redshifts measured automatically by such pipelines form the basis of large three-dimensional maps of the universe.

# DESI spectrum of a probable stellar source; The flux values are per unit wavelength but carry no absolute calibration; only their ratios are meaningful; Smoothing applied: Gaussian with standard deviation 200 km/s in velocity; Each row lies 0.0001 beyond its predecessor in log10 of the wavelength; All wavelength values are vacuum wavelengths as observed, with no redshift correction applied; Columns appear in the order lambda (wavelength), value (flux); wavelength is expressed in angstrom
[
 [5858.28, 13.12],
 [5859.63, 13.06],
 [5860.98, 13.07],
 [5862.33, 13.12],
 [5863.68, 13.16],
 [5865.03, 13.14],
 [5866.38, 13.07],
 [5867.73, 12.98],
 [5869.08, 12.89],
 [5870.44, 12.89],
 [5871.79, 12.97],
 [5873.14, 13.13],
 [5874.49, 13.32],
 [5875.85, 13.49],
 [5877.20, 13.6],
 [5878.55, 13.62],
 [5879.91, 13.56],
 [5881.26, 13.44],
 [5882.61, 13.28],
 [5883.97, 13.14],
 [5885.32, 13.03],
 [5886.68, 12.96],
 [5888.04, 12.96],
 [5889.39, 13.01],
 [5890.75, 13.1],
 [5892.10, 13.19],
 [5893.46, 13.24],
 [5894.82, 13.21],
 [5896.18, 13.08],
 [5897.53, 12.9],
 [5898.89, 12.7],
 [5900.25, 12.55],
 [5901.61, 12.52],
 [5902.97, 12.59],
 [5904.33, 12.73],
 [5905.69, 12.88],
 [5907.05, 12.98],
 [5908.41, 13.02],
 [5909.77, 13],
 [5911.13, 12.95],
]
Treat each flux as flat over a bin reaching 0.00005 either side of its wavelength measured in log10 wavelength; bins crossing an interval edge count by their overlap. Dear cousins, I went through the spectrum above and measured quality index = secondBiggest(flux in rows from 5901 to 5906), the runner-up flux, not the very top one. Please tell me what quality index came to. 12.73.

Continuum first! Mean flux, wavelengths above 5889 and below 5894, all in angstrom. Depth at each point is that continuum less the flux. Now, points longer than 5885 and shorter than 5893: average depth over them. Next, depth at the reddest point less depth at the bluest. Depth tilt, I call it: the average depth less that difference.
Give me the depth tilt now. 0.25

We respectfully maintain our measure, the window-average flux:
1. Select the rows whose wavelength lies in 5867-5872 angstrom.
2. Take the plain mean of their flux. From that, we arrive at 12.9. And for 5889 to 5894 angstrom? 13.1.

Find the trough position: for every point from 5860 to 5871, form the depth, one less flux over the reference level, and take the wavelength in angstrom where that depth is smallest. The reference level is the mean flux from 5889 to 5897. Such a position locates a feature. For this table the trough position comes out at 5863.68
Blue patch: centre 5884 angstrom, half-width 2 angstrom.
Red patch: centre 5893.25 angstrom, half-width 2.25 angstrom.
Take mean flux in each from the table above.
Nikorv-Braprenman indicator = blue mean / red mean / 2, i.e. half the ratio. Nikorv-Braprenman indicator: 0.498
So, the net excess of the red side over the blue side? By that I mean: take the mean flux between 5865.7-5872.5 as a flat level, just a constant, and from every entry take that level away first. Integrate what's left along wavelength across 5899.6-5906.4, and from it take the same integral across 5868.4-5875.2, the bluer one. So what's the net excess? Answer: -2.6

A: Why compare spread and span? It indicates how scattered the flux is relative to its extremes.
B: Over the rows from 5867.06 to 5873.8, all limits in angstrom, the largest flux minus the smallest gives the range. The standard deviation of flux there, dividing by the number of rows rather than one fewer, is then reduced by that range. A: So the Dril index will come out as -0.15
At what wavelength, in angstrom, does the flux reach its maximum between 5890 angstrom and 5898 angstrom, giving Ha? 5893.46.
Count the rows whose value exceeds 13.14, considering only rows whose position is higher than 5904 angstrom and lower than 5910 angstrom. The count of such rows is 0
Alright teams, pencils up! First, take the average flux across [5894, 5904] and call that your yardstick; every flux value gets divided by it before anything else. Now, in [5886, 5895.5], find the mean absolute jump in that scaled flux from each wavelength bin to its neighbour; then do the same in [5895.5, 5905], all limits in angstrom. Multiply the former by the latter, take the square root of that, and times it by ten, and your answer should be 0.064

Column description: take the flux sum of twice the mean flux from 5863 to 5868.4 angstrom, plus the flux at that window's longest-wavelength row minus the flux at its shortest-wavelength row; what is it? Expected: 26.00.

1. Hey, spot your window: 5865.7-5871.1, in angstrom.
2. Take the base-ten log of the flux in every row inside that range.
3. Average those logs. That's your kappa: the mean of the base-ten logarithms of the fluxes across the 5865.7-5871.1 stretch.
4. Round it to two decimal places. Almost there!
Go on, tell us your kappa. 1.11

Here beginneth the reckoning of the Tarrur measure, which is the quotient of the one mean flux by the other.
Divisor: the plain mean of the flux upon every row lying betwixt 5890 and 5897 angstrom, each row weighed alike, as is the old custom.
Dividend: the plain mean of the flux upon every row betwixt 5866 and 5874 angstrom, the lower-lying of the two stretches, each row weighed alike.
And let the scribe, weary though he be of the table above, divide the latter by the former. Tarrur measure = 0.987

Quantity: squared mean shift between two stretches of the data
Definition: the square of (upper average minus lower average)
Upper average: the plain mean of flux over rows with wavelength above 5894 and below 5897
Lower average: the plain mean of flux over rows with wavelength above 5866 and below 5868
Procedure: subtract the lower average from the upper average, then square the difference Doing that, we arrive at 0.01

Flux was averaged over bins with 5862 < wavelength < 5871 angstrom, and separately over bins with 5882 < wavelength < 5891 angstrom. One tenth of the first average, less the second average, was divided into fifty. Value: -4.25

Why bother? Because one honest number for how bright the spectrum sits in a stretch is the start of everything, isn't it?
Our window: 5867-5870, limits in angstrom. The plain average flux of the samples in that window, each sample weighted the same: 12.9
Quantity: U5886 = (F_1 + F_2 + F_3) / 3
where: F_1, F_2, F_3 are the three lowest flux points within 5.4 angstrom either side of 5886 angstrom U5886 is 13.0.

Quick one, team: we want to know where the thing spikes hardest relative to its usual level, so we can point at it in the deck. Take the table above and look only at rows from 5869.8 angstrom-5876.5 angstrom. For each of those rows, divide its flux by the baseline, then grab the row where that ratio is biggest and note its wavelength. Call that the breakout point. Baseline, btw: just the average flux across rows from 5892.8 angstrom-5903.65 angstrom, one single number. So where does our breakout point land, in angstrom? 5875.85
